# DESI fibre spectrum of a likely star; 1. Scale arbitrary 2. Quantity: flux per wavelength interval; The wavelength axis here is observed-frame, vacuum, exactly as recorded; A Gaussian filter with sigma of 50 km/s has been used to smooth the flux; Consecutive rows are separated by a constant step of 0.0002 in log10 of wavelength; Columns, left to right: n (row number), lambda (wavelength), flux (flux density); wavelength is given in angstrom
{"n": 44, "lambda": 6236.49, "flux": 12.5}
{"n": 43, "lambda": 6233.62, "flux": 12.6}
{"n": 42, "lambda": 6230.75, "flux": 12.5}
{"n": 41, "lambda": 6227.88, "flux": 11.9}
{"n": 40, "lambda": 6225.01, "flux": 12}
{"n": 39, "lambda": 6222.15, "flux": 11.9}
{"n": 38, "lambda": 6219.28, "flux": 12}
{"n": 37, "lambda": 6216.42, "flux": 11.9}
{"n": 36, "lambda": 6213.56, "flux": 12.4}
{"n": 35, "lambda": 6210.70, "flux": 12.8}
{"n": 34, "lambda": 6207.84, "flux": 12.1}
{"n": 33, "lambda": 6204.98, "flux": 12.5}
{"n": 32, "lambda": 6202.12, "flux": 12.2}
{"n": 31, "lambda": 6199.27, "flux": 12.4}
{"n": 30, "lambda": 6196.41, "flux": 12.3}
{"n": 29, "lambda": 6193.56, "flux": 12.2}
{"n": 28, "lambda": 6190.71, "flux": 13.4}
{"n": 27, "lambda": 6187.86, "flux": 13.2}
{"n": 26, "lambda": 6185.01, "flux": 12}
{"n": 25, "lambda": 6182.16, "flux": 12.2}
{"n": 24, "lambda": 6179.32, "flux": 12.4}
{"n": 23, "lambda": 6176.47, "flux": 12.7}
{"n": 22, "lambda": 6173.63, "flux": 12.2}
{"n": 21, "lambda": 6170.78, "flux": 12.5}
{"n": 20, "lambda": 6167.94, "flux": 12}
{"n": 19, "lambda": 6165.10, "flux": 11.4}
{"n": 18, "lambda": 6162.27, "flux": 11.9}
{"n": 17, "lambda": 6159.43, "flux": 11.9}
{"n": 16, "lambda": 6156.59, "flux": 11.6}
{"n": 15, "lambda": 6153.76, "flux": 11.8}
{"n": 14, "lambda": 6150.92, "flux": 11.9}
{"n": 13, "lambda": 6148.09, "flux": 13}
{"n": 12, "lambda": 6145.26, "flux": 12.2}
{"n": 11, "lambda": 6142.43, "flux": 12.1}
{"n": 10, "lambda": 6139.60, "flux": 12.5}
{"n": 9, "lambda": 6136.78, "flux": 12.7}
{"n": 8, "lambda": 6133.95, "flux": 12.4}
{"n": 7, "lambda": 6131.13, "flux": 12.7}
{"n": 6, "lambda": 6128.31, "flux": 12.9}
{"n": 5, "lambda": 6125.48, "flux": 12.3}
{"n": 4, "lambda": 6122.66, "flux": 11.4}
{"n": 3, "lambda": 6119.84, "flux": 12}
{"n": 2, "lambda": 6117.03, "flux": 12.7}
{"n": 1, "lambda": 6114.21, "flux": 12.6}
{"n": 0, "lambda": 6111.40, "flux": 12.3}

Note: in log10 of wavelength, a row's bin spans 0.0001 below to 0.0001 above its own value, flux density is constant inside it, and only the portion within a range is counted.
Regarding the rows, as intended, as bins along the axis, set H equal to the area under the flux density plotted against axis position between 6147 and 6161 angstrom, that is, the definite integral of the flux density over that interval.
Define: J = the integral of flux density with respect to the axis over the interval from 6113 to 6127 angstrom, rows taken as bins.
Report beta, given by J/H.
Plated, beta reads 1.02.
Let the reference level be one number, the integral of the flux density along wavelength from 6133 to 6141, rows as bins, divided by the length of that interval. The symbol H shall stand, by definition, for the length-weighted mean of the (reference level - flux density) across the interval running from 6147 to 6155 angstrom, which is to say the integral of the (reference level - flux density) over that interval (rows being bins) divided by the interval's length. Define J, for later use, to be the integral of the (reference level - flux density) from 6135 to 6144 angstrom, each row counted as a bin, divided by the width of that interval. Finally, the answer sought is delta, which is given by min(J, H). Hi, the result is 0.12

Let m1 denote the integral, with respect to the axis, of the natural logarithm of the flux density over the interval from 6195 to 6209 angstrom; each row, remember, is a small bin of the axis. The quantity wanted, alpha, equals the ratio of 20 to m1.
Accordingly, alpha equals 0.57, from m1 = 35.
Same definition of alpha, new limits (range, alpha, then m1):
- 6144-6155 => 0.73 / 28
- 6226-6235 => 0.89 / 23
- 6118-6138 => 0.40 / 50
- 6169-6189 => 0.40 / 50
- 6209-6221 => 0.67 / 30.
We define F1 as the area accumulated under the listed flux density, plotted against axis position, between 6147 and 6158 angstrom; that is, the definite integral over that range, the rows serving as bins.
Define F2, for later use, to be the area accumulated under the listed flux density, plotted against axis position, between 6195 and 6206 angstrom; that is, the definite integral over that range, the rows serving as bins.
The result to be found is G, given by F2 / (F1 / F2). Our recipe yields 139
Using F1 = 133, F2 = 136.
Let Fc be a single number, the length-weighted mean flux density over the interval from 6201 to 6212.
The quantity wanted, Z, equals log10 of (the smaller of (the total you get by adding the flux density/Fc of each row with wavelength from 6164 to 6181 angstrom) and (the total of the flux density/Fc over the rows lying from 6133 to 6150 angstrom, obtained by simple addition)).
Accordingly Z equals 0.771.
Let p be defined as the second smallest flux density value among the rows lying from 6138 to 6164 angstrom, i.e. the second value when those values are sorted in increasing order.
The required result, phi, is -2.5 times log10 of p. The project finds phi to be -2.68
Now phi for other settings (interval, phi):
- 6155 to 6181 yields -2.66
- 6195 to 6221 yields -2.70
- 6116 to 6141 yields -2.70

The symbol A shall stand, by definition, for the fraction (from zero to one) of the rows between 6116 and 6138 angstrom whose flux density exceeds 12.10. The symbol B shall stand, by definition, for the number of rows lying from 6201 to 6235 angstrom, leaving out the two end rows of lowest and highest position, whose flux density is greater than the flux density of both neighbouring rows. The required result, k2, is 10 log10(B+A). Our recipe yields 6.8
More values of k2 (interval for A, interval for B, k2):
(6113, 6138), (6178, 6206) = 4.4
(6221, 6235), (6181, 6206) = 3.8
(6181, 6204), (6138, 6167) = 2.7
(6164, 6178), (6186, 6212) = 5.6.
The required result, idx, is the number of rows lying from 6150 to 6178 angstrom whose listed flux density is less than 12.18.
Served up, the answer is 7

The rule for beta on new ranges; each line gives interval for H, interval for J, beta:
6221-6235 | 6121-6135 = 1.01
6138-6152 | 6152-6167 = 1.02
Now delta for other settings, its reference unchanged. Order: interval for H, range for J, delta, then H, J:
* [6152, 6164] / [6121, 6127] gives 0.67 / 0.75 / 0.67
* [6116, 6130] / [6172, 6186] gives 0.23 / 0.29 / 0.23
